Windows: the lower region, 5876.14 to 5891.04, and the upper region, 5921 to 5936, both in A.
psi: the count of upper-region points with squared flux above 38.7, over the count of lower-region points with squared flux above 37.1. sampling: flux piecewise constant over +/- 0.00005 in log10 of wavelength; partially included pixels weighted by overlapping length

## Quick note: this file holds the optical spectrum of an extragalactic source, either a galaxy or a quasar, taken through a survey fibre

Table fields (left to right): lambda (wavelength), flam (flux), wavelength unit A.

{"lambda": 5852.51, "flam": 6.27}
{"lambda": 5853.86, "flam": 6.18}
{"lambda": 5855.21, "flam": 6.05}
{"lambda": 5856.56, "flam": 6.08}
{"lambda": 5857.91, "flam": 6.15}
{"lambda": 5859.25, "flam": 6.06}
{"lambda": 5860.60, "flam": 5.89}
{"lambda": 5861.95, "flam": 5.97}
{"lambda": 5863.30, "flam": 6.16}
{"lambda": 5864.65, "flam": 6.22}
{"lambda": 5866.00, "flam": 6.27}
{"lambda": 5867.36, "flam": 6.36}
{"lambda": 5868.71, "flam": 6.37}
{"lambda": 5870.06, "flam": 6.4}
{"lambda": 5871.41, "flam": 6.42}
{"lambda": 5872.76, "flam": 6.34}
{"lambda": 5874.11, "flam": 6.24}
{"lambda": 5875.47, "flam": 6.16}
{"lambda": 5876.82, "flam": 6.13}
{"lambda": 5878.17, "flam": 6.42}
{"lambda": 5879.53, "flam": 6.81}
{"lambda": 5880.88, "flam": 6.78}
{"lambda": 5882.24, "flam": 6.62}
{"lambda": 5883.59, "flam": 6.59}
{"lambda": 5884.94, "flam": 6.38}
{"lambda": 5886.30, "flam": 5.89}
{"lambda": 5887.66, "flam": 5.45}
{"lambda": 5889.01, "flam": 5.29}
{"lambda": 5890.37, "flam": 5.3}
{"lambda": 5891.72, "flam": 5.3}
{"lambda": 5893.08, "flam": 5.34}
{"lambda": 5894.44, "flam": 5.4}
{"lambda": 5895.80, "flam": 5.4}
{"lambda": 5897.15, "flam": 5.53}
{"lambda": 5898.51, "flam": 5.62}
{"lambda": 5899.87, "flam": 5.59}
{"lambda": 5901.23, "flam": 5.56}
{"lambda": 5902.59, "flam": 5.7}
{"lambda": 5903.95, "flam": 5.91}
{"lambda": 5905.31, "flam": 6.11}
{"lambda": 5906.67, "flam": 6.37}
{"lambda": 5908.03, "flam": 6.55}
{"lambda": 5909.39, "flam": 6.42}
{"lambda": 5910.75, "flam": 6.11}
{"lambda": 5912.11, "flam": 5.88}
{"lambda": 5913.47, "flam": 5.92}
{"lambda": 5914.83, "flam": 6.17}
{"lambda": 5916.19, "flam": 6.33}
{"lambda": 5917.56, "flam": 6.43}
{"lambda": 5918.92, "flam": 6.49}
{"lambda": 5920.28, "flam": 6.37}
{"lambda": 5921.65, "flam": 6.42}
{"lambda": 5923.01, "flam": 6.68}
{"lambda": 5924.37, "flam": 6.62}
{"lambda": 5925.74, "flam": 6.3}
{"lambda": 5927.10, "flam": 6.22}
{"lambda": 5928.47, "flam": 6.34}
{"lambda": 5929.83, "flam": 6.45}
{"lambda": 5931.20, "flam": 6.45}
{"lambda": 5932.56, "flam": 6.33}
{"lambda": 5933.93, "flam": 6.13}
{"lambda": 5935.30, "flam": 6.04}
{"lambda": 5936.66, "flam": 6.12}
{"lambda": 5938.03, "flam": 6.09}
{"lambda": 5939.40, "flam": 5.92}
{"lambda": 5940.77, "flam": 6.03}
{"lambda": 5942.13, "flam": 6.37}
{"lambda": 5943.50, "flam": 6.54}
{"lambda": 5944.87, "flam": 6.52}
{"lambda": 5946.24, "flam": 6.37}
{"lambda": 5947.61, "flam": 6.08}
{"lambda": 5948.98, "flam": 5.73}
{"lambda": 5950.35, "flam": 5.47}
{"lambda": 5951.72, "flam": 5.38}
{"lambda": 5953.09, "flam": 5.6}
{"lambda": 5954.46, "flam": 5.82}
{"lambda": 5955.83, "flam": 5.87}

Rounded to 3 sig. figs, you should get 1.14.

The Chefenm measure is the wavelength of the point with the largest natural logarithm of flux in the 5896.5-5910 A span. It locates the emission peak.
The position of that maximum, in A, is 5908.03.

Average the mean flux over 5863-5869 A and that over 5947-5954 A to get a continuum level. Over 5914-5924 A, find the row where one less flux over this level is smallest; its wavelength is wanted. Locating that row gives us 5923.01 A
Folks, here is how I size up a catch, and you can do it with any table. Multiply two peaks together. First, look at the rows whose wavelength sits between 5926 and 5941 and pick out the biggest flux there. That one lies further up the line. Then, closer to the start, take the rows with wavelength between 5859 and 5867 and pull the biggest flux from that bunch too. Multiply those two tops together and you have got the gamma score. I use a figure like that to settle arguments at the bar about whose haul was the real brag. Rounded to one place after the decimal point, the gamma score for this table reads 40.4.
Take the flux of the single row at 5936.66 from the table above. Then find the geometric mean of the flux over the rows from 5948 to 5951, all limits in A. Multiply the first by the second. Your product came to 34.3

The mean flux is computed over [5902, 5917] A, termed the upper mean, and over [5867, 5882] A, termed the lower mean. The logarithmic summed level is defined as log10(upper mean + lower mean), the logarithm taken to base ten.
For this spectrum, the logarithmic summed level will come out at 1.10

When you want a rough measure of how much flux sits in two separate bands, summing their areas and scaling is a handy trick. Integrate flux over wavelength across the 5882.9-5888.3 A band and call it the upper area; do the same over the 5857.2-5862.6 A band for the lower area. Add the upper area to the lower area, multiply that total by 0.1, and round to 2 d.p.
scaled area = 6.54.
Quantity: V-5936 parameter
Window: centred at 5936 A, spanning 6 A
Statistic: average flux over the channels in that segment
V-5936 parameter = 6.09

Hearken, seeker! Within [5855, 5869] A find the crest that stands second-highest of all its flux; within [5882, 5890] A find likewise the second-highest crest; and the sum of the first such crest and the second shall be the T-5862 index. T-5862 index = 12.95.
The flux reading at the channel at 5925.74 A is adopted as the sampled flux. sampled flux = 6.3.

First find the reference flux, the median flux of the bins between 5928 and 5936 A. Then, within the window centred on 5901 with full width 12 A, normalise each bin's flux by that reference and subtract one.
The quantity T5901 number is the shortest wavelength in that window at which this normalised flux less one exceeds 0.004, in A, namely 5906.67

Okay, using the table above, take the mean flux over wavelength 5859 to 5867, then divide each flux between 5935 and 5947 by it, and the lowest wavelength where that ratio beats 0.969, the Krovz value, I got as 5935.30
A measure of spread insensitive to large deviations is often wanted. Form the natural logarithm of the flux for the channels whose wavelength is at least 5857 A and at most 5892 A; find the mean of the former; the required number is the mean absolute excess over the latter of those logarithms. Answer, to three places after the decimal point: 0.053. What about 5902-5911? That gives 0.039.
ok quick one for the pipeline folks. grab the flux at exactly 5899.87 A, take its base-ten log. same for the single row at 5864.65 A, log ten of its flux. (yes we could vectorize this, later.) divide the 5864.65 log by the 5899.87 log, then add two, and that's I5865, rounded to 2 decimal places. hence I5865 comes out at 3.06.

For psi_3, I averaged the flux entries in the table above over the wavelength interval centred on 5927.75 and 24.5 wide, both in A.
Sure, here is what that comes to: 6.32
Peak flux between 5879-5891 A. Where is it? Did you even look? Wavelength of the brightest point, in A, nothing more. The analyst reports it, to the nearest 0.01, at 5879.53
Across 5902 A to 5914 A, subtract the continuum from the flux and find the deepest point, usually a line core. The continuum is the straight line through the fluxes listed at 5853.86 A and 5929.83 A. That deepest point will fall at 5902.59 A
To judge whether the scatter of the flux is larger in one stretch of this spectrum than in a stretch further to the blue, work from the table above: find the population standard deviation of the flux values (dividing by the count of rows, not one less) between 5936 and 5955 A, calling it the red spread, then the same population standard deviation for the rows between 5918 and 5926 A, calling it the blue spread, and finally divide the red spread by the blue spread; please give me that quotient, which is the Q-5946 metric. 2.7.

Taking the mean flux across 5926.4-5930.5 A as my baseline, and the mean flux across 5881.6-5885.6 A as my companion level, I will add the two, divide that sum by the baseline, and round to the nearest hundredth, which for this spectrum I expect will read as 2.03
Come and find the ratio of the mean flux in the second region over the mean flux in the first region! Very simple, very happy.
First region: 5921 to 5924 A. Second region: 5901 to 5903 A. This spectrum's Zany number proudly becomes 0.86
